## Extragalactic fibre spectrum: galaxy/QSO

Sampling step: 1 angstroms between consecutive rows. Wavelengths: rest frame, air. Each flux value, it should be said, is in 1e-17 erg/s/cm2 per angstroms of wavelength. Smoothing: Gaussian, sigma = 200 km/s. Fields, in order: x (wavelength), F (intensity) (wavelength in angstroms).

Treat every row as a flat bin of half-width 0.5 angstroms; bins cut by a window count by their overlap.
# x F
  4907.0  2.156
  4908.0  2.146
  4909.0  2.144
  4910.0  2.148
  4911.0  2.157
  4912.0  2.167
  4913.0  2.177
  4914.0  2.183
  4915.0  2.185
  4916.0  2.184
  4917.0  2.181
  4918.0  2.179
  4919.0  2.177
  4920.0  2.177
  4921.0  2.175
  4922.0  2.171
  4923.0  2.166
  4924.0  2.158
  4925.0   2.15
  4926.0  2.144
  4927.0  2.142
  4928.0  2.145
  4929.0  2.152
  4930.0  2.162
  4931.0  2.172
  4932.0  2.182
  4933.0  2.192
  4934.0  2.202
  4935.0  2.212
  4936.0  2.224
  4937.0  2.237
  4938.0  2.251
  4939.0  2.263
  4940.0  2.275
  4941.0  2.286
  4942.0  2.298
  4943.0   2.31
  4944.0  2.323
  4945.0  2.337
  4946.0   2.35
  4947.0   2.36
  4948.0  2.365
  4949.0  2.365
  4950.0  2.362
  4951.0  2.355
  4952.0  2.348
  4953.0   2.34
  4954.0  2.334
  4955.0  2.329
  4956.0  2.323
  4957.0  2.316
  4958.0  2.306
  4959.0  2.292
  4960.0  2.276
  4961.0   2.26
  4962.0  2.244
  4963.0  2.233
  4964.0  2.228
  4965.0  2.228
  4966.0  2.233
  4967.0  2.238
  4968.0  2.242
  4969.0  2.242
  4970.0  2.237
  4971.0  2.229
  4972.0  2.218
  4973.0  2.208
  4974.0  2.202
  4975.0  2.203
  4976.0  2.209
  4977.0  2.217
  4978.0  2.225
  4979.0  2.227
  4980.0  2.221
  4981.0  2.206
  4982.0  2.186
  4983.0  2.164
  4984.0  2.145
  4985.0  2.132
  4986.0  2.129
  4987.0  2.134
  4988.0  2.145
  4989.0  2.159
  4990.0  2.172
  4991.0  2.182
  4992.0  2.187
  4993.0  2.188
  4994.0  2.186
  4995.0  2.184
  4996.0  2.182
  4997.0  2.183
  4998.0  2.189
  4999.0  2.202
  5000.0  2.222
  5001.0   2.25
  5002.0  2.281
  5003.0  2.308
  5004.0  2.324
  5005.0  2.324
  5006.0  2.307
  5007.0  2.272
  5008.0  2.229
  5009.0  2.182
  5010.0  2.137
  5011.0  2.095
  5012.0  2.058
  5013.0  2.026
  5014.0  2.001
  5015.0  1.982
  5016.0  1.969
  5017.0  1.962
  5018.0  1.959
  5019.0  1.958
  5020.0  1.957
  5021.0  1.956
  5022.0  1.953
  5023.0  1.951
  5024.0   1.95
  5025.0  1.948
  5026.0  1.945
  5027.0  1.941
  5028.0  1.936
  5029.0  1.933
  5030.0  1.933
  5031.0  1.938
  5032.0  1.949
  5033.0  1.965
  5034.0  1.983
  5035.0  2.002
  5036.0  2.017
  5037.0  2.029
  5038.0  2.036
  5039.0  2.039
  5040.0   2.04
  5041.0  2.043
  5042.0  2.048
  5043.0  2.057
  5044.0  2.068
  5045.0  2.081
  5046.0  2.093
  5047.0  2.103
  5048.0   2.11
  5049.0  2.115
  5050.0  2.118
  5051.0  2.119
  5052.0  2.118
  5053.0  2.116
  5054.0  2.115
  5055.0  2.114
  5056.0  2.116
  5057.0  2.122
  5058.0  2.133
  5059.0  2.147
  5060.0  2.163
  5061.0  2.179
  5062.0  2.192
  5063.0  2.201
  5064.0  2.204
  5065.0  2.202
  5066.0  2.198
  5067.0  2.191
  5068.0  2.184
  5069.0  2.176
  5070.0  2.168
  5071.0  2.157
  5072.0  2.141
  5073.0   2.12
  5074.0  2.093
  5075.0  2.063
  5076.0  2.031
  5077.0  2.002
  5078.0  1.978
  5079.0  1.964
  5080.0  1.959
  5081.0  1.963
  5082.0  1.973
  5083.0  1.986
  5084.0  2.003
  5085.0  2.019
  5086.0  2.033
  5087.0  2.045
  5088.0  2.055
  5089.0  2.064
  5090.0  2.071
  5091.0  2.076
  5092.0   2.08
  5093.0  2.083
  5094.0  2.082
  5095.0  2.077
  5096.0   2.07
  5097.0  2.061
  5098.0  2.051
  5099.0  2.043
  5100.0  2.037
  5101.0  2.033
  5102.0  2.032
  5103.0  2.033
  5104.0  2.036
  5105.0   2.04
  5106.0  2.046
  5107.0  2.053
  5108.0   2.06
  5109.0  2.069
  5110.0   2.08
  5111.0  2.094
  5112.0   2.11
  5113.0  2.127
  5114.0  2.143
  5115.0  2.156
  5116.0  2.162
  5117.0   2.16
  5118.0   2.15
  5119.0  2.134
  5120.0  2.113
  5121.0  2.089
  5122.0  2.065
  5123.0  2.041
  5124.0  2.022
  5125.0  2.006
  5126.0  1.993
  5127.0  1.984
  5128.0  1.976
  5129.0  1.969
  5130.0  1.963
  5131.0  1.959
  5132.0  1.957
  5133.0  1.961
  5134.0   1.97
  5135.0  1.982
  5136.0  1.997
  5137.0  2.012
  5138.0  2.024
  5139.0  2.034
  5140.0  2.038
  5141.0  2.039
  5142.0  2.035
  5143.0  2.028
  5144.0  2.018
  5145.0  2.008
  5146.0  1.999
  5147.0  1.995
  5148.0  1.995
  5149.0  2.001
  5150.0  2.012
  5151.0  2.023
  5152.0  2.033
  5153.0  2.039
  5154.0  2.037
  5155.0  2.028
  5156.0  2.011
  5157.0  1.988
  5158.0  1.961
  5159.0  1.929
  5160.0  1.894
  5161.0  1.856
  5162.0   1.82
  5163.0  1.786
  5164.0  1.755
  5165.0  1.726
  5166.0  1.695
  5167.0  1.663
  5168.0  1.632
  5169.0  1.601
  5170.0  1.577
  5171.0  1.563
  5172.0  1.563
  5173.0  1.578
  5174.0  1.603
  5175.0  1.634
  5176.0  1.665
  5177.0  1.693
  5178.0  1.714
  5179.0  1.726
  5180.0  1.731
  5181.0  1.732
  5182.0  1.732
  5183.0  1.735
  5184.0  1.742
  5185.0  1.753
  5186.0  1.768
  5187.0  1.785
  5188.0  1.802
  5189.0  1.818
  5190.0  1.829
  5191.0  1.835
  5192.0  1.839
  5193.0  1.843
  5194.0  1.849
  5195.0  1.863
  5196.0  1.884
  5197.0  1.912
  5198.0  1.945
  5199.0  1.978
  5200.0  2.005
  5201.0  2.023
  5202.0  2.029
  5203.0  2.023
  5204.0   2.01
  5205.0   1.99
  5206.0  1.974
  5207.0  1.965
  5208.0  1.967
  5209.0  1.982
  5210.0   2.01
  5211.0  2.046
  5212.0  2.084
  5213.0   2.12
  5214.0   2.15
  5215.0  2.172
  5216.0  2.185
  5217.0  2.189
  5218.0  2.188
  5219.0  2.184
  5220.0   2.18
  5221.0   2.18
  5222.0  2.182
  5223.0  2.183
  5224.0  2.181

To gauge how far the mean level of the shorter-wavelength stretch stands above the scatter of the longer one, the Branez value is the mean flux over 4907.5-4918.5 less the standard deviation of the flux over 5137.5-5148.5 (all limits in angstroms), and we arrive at 2.15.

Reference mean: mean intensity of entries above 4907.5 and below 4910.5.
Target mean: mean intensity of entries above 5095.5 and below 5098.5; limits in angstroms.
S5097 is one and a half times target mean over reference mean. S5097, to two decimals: 1.44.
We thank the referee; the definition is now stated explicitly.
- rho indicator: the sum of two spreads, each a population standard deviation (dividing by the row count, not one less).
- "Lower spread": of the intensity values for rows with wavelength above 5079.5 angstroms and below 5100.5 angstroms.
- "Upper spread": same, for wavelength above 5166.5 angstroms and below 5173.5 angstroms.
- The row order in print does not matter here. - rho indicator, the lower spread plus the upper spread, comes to 0.075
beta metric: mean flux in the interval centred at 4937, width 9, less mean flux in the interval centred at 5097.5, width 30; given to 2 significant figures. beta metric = 0.18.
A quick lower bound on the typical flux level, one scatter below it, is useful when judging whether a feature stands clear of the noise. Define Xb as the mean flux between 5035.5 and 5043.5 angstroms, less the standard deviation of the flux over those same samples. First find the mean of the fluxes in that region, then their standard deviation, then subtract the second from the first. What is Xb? 2.03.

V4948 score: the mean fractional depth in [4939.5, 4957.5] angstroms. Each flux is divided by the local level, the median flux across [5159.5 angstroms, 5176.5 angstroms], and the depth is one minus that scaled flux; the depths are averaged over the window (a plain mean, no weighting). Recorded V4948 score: -0.402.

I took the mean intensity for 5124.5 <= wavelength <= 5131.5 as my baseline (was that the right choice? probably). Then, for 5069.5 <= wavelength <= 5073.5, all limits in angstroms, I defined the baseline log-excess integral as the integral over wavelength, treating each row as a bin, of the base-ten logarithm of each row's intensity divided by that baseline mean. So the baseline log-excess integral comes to 0.14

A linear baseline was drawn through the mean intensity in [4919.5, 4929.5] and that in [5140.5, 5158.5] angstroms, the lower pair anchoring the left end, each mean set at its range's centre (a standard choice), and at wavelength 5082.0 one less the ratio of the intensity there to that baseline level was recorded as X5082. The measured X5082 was 0.041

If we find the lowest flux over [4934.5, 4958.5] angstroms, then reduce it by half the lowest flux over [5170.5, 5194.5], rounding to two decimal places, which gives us 1.43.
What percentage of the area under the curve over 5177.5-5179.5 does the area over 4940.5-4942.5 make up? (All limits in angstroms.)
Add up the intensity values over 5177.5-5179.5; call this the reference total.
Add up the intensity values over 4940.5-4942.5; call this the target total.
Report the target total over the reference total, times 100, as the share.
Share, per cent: 133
